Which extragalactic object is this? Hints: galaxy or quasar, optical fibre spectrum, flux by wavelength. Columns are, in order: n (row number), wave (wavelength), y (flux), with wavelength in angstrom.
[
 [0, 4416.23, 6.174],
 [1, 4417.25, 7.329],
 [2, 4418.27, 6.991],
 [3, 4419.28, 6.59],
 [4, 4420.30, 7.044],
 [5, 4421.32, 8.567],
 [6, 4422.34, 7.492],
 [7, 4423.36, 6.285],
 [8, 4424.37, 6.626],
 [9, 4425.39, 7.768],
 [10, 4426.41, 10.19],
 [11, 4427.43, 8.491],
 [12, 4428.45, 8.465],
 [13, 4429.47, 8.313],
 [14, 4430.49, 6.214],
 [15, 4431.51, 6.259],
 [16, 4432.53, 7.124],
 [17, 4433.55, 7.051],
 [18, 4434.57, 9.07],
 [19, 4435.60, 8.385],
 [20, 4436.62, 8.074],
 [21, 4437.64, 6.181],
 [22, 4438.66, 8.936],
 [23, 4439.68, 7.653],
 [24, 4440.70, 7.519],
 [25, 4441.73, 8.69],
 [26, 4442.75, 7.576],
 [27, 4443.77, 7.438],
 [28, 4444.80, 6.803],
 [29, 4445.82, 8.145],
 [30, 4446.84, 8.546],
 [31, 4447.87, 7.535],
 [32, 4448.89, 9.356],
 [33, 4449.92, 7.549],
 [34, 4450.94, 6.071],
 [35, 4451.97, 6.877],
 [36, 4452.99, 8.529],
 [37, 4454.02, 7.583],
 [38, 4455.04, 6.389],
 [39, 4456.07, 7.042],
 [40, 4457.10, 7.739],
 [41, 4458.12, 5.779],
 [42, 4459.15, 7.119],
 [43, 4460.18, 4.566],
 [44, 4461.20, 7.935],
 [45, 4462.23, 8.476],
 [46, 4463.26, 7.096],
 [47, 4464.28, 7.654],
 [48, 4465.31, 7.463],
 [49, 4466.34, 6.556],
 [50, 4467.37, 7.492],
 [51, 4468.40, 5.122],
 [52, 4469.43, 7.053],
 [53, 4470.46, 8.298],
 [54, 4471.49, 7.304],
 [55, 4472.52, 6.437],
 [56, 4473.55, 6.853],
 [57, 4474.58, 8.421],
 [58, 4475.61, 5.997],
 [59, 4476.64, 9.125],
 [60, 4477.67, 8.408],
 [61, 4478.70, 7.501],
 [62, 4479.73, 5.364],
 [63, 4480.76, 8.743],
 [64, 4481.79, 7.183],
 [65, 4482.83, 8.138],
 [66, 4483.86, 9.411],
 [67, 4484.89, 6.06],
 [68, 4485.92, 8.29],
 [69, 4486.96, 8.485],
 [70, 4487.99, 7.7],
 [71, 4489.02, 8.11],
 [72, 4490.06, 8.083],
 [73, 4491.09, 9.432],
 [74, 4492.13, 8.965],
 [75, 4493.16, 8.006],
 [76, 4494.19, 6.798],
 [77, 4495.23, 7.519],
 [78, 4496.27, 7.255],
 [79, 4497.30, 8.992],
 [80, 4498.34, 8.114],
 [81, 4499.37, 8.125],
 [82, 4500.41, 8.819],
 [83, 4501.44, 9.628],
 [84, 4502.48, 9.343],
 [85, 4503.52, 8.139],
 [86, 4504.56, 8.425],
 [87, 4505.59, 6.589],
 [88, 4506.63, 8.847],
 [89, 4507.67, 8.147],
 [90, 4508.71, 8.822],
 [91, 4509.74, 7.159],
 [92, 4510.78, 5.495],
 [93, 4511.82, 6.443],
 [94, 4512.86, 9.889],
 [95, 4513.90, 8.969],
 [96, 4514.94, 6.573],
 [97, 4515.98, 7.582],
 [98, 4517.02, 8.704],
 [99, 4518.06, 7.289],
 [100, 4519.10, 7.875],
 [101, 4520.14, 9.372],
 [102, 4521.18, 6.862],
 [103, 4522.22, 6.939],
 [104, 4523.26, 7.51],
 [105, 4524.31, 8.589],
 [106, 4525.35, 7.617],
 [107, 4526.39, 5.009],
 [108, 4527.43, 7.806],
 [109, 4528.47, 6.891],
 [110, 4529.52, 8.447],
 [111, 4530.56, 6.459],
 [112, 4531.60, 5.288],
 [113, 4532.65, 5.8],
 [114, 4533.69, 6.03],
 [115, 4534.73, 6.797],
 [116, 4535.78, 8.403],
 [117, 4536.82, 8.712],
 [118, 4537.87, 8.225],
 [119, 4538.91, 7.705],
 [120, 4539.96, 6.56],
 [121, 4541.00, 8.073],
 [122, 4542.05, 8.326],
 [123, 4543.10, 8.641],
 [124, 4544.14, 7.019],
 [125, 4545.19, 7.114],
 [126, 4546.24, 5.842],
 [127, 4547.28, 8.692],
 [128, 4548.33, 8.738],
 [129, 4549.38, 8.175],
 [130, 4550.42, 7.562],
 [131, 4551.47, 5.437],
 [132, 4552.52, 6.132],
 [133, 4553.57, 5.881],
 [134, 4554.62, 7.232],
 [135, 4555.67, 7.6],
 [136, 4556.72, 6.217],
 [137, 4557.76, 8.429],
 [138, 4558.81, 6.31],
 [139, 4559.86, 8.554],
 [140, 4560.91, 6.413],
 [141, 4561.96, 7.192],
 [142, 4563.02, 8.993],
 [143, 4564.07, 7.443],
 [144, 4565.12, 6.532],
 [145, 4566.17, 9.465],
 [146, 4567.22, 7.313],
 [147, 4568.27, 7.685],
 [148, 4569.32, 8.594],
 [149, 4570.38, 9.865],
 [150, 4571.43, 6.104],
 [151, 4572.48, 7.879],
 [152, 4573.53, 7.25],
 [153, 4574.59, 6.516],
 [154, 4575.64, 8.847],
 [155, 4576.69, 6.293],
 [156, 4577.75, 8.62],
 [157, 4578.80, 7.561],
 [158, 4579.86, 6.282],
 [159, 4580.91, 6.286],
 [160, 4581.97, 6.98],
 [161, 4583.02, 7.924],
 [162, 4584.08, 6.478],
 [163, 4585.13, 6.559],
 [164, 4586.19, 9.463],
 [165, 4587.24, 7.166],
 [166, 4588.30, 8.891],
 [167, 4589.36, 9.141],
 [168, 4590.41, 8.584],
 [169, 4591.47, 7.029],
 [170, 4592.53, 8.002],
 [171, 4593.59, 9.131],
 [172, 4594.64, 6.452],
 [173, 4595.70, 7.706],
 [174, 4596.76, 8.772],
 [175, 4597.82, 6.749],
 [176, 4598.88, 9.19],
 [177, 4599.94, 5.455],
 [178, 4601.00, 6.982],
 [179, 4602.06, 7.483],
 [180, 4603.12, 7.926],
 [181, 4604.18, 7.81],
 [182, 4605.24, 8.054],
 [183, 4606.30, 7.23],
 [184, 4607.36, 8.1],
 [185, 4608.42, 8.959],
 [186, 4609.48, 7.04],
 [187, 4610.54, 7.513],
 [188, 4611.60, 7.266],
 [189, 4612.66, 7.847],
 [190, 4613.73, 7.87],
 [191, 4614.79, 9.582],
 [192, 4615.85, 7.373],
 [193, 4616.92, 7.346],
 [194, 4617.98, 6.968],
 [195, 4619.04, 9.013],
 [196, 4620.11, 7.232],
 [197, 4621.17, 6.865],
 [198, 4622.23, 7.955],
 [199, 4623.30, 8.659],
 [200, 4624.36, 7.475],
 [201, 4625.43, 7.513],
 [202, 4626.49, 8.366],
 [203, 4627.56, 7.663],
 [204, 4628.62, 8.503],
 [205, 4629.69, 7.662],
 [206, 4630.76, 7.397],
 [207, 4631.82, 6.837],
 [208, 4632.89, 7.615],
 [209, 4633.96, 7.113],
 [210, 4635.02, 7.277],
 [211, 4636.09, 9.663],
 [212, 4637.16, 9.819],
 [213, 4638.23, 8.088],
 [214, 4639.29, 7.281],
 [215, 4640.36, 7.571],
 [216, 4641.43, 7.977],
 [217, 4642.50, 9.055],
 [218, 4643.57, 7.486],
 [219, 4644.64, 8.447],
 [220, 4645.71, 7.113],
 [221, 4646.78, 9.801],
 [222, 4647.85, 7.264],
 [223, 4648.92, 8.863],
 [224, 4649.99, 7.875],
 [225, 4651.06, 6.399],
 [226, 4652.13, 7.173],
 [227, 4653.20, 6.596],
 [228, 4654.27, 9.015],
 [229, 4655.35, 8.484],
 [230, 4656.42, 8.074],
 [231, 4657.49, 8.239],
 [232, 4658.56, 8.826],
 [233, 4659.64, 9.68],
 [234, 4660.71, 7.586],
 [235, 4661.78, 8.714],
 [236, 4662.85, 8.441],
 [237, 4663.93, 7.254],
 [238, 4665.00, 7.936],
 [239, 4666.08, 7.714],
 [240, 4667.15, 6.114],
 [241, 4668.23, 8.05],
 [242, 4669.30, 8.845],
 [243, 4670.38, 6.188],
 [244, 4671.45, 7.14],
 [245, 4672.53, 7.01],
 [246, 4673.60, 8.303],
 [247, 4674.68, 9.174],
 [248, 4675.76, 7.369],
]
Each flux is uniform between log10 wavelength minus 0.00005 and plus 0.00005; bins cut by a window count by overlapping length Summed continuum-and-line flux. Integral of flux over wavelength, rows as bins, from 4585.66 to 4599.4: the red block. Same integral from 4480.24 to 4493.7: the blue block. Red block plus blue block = 223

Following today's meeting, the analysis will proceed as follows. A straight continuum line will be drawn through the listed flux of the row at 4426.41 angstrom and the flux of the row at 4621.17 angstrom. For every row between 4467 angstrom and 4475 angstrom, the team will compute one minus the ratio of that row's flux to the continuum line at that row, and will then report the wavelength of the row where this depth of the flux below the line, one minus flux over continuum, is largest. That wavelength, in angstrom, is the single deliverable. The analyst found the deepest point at 4468.40 angstrom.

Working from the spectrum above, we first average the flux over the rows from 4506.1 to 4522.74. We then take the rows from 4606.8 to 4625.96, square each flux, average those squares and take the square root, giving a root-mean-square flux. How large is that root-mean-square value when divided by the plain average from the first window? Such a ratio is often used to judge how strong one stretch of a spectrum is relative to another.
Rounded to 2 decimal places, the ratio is 1.00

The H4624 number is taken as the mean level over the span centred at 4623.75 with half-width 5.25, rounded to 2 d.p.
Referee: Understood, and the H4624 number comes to 7.92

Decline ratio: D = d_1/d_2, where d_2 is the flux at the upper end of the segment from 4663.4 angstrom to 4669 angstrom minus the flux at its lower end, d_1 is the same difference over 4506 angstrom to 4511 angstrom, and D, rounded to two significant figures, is -4.2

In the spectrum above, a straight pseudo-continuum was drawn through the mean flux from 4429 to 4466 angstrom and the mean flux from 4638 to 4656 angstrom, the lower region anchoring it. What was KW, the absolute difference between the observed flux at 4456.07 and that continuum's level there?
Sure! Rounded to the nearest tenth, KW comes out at 0.4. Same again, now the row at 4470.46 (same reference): 0.8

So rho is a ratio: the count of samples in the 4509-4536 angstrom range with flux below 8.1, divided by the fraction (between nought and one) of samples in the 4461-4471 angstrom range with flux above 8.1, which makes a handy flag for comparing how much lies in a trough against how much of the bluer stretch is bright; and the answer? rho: 95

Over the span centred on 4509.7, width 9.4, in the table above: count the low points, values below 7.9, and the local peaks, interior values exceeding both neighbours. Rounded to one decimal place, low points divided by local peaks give 1.3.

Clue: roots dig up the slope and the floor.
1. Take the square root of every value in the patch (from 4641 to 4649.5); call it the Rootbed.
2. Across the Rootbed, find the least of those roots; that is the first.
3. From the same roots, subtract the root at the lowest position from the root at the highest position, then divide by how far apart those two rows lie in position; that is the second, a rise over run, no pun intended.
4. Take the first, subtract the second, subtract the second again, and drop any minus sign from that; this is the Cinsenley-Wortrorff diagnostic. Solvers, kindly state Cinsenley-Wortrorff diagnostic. 2.63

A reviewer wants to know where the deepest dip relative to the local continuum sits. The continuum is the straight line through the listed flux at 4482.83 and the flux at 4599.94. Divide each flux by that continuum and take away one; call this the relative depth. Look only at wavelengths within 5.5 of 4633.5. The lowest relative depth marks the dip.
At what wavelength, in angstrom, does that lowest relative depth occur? 4631.82 angstrom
